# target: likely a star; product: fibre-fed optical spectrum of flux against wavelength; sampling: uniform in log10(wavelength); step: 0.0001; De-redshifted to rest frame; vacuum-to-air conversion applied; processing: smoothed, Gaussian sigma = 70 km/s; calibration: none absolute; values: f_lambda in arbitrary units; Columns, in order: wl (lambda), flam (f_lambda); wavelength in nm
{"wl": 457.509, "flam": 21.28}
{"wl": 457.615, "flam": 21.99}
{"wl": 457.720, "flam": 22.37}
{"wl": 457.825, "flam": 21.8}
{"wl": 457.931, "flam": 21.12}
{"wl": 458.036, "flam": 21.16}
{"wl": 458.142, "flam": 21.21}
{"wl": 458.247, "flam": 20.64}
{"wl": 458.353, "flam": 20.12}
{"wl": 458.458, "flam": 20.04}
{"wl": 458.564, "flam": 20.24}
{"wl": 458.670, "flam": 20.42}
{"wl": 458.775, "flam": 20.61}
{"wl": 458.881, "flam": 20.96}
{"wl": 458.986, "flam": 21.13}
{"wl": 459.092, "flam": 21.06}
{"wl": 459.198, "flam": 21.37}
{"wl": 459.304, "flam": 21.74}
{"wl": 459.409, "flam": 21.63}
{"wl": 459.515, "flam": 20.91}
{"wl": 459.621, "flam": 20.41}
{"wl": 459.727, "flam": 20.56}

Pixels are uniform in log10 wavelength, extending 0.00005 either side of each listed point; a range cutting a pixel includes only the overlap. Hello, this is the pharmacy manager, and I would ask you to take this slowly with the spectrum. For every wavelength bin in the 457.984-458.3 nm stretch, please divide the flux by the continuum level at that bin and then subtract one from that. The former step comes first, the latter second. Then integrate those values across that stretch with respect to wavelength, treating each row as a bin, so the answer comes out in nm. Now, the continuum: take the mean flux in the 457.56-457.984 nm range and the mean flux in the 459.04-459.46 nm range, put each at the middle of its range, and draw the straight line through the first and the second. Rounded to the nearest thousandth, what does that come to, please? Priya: -0.011 nm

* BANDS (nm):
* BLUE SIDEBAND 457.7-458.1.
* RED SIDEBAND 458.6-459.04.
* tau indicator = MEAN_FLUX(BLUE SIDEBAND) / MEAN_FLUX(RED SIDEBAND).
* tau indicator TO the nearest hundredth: 1.04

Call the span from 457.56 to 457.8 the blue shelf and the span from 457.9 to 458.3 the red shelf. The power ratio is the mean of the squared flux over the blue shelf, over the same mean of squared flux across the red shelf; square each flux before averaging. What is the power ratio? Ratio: 1.11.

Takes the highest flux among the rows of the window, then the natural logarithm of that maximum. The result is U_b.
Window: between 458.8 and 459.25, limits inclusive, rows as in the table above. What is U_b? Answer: 3.06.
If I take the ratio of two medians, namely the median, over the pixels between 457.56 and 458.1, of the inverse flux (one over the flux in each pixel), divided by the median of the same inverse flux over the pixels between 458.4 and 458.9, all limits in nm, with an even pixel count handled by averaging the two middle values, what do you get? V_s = 0.94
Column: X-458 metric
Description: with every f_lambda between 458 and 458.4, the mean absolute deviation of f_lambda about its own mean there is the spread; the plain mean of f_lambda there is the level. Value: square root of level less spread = 4.51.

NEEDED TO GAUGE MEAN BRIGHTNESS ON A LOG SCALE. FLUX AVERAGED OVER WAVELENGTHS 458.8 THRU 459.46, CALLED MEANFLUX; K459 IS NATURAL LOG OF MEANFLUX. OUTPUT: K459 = 3.06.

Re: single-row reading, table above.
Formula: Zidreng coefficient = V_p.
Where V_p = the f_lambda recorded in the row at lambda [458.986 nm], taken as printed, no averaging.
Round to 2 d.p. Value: 21.13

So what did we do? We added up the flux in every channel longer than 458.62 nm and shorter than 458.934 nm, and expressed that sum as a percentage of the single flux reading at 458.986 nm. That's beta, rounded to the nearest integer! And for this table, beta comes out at 293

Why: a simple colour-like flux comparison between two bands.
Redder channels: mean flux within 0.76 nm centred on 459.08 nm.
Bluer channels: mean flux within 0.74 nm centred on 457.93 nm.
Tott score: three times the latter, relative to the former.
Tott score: 3.04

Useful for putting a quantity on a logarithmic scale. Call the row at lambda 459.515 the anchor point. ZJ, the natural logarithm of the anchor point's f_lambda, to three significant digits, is 3.04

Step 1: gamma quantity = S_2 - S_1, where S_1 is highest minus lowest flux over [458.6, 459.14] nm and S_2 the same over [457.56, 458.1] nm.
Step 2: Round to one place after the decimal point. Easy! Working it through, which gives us 0.5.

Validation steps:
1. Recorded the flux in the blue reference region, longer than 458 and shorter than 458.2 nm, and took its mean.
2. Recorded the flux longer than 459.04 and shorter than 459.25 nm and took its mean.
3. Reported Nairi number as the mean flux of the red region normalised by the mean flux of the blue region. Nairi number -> 1.00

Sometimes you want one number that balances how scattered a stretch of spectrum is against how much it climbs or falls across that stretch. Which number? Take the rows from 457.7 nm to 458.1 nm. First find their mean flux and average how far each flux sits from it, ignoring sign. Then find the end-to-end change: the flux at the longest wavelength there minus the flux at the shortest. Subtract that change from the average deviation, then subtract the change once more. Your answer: 2.9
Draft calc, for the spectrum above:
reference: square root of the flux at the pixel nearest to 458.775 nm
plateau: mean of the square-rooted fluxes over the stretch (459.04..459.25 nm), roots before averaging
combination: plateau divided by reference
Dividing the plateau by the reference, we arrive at 1.01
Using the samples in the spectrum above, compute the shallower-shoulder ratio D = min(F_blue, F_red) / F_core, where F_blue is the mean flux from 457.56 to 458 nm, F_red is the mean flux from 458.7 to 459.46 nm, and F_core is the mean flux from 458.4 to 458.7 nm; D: 1.05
